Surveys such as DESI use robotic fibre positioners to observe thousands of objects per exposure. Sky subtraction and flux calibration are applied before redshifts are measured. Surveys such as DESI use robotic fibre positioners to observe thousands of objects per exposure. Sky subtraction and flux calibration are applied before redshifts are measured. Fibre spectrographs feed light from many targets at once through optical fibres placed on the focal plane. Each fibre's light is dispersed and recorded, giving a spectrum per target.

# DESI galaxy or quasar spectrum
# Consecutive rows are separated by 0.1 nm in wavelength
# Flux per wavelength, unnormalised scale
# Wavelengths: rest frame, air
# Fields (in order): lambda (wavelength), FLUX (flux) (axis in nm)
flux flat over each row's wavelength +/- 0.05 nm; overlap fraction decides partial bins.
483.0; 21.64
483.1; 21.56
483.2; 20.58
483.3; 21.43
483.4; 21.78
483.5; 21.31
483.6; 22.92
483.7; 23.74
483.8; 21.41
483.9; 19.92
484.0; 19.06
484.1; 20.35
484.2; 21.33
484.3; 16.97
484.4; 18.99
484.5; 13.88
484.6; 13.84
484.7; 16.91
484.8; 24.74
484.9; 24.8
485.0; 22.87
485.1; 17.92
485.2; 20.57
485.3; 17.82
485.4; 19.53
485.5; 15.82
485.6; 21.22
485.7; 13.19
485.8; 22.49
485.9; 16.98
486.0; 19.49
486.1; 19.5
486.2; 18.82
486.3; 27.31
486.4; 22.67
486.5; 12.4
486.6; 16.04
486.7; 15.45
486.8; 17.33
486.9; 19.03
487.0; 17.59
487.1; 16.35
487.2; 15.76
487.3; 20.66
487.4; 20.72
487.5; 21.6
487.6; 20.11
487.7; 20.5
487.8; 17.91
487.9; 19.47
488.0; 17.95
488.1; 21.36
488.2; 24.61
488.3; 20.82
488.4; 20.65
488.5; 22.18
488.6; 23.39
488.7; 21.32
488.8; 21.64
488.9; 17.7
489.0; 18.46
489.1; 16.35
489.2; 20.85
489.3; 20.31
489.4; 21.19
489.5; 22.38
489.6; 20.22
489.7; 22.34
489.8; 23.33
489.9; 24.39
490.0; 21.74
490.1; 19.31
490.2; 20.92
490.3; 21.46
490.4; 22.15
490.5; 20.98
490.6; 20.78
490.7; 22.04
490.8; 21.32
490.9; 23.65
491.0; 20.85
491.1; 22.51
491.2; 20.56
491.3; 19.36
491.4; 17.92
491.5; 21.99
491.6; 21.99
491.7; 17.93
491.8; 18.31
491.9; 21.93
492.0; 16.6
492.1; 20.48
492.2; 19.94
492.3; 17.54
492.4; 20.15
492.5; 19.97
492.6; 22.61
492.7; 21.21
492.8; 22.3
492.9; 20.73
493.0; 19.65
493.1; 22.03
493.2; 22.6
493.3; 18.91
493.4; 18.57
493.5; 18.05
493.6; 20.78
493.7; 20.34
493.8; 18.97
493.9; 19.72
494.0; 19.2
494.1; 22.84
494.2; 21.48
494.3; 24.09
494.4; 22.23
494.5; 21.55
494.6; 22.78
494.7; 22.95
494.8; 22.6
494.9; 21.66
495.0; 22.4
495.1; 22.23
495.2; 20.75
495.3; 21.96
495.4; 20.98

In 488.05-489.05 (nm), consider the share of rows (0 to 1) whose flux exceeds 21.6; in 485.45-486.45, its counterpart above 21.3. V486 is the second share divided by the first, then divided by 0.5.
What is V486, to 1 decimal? 1.5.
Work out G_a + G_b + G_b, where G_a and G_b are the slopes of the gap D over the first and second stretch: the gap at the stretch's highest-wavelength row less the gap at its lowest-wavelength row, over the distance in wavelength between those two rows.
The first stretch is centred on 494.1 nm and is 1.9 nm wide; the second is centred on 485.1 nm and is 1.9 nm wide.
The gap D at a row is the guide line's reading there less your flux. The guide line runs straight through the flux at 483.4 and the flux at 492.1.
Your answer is 2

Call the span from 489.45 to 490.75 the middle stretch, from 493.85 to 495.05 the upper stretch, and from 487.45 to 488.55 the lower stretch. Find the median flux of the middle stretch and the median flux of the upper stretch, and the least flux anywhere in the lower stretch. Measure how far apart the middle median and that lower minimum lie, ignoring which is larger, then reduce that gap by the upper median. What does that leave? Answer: -18.5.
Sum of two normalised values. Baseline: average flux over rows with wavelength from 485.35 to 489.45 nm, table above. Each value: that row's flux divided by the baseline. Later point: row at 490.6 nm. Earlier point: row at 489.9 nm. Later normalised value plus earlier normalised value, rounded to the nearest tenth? 2.3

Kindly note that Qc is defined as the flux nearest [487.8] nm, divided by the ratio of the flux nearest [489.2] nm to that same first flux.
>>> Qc 15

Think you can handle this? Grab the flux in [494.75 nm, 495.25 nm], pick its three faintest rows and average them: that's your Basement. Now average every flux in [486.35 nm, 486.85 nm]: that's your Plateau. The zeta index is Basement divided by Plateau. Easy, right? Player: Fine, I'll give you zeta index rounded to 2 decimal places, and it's 1.28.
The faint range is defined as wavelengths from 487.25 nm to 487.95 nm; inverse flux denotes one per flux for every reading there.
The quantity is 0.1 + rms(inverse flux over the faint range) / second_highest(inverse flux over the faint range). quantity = 1.07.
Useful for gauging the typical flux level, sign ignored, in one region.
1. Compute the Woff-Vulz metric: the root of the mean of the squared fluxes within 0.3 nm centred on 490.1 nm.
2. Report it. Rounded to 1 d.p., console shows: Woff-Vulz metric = 20.7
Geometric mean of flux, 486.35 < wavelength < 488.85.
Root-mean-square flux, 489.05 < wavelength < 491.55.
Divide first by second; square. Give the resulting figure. 0.825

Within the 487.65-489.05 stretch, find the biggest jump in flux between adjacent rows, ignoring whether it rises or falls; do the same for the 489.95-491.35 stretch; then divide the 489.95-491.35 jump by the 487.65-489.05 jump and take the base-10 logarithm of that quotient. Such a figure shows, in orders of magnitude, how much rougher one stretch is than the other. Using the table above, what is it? -0.15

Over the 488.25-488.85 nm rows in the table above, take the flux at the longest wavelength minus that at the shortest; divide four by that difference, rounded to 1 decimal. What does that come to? 4.9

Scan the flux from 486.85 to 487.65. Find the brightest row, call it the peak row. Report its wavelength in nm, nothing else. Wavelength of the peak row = 487.5 nm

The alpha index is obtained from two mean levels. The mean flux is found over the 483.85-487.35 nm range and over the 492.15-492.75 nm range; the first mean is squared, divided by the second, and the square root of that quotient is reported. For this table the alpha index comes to 4.18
